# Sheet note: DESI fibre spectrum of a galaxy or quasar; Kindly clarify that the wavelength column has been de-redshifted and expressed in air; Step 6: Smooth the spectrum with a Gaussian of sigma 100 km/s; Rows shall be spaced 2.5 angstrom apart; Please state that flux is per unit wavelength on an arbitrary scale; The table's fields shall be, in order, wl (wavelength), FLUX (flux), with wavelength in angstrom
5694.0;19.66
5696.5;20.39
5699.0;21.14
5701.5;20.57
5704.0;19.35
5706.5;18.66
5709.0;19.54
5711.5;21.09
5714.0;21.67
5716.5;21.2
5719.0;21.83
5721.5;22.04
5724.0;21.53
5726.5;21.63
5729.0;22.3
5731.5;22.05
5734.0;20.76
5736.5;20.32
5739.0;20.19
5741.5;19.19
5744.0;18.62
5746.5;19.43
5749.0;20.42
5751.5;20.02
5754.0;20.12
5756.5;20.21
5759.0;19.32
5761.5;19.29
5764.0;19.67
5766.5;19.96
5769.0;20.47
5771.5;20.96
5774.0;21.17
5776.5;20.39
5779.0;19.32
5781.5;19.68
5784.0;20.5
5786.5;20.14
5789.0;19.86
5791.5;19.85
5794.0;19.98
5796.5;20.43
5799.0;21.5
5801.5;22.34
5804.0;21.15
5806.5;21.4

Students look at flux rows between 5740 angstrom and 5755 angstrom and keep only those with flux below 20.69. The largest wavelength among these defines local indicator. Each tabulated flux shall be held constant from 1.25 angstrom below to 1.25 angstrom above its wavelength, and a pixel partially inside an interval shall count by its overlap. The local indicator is 5754.0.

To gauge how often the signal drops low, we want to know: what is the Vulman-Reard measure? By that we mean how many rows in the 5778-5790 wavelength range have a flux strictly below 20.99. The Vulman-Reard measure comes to 5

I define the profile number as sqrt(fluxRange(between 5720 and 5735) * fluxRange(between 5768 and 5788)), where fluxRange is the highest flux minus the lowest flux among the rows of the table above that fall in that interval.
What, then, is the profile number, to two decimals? 1.69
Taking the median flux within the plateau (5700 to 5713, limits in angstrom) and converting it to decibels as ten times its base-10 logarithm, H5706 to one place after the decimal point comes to 12.9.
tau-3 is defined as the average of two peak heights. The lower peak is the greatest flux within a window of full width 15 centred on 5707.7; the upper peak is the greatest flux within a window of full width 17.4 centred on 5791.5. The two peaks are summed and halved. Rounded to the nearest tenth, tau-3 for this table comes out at 21.6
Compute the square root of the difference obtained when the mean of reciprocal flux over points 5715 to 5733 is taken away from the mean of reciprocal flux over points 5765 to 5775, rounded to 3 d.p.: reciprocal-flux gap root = 0.051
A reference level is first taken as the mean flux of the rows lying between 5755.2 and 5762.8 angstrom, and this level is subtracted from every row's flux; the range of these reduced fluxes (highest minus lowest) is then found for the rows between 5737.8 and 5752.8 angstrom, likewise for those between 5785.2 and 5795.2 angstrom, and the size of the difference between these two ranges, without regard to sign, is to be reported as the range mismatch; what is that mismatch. 1.51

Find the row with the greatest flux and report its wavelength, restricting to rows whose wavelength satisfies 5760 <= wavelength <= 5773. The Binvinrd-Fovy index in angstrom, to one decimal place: 5771.5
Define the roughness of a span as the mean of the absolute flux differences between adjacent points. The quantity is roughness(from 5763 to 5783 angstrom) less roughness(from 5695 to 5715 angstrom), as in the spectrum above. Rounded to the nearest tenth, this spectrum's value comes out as -0.4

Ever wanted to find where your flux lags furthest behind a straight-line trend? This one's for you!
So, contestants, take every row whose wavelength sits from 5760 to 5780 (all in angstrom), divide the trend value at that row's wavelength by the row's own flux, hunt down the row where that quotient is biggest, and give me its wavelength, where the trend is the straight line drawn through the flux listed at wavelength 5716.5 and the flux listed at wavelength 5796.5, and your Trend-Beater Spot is 5761.5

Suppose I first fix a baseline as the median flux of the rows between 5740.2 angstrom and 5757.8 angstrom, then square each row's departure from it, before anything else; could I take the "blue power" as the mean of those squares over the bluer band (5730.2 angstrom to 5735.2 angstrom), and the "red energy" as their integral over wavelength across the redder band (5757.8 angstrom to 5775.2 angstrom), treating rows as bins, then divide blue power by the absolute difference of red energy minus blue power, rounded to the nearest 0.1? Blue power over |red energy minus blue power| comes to 0.4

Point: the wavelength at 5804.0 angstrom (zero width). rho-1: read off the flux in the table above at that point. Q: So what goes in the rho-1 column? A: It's 21.15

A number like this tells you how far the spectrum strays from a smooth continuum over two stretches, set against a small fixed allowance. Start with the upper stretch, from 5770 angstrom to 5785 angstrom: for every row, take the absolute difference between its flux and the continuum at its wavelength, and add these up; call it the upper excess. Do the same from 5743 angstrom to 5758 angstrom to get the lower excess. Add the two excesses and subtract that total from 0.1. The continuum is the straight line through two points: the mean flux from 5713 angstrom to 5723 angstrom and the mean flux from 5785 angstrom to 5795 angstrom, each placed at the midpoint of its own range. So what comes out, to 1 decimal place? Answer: -9.8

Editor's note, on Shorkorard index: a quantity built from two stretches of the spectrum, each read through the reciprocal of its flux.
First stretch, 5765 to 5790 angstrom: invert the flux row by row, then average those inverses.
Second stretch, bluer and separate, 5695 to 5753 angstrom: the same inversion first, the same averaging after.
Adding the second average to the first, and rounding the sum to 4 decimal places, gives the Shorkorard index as 0.0981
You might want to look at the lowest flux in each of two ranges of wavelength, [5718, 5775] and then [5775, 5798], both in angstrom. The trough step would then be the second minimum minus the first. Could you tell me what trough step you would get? 0.70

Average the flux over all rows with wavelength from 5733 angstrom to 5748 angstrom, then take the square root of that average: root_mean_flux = 4.44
